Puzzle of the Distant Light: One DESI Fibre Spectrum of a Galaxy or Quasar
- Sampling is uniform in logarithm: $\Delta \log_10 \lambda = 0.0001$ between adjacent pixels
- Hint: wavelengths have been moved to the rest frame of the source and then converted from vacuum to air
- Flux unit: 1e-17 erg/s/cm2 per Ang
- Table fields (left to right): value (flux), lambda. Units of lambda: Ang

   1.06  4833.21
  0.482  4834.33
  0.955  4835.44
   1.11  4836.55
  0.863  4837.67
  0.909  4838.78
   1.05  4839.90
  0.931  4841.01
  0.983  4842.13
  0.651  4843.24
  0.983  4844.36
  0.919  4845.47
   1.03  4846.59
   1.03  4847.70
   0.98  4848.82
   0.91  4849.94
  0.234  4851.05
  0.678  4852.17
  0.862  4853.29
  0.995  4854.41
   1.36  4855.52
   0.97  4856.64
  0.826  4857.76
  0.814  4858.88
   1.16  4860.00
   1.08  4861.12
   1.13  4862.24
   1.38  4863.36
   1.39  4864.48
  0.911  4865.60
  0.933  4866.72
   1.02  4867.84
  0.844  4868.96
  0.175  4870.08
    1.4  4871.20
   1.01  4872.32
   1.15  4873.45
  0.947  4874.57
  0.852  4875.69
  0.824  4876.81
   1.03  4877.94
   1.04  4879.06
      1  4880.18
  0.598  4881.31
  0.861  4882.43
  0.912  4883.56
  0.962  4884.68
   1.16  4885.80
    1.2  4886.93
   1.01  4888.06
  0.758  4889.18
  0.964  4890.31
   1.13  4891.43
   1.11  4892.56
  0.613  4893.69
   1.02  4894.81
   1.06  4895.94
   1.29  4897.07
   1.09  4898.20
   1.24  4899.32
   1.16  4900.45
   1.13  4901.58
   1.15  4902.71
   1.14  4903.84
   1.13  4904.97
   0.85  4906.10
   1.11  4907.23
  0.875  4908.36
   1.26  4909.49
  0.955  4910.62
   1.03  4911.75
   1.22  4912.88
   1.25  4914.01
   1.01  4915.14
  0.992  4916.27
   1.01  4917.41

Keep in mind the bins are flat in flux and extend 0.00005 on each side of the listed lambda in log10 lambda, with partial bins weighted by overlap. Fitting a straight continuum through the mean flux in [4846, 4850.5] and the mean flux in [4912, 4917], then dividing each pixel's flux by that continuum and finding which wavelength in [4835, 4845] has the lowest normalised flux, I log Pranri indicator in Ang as 4843.24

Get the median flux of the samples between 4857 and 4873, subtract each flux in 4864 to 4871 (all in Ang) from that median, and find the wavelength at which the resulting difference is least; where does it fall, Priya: 4864.48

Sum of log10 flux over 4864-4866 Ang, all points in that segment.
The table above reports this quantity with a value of 0.10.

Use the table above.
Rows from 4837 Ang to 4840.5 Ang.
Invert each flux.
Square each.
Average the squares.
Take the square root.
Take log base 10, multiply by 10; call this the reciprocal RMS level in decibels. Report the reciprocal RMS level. 0.31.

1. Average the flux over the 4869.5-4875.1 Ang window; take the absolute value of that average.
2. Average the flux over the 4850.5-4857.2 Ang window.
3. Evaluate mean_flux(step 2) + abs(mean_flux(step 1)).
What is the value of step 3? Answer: 1.8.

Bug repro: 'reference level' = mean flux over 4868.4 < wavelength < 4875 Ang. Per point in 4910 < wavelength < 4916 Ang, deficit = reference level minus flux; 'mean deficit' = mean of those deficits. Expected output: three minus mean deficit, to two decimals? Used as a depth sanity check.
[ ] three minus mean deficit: 3.17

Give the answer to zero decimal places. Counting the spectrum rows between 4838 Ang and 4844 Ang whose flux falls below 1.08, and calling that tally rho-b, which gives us 5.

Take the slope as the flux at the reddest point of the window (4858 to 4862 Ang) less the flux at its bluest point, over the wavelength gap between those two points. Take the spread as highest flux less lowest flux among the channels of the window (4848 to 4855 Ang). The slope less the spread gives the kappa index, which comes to -0.64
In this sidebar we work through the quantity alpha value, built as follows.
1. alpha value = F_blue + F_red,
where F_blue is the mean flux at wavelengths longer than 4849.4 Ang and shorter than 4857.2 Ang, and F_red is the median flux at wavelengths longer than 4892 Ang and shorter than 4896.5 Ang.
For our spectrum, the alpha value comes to 1.90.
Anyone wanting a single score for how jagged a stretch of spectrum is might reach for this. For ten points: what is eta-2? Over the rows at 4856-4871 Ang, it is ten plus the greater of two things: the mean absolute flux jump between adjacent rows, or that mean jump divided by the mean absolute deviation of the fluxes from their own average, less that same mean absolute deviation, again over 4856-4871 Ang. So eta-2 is 10.74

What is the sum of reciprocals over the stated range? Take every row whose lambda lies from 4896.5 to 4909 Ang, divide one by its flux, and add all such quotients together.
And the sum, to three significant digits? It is 10.1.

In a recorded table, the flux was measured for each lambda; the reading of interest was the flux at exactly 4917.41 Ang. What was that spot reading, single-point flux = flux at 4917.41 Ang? 1.01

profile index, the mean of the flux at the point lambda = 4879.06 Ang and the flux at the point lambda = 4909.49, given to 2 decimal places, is 1.15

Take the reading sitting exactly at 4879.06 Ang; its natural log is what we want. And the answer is 0.039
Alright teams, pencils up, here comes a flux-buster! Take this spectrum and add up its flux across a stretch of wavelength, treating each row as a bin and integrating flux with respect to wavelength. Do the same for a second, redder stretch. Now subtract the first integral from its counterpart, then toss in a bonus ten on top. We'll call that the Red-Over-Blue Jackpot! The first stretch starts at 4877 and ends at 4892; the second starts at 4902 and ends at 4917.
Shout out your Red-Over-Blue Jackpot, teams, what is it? 11.6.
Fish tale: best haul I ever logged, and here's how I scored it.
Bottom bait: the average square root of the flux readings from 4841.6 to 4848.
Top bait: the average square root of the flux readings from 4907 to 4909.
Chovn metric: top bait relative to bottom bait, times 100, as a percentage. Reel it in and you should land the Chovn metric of 103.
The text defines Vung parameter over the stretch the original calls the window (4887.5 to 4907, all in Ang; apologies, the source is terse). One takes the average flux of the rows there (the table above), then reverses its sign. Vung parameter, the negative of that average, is -1.05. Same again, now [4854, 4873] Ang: -1.02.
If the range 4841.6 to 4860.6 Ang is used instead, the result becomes -0.91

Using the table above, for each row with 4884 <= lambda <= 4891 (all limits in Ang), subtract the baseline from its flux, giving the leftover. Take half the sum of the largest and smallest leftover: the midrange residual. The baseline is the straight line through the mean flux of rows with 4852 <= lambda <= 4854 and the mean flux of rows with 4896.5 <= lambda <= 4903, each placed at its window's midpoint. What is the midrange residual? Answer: -0.10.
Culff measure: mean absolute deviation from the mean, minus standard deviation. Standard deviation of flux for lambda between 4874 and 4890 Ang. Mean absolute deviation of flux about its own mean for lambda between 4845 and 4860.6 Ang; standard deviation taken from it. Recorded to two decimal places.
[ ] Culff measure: 0.01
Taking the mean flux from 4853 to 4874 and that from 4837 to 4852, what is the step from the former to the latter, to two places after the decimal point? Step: -0.14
